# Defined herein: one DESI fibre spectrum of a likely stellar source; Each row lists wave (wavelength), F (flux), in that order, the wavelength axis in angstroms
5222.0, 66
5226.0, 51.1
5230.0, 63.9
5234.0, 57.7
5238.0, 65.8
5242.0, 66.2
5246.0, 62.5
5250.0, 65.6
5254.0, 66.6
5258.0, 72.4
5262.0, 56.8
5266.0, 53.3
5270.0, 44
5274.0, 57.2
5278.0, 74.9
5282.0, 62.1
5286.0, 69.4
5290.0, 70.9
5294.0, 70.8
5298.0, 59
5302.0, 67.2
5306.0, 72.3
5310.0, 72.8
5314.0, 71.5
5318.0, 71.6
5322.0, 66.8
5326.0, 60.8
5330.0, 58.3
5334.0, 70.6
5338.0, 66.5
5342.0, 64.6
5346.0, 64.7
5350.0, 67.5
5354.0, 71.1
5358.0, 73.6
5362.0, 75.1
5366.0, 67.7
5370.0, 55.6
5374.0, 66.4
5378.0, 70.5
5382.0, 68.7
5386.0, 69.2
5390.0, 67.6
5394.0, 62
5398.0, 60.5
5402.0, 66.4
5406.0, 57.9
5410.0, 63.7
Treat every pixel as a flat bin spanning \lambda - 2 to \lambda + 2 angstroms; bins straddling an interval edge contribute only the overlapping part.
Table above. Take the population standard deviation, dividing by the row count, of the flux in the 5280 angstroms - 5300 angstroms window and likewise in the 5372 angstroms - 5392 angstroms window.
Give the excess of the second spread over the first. -3.5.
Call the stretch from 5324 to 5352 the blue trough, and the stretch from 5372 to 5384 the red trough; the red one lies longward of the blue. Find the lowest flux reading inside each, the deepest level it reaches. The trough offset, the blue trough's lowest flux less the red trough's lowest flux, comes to -8.1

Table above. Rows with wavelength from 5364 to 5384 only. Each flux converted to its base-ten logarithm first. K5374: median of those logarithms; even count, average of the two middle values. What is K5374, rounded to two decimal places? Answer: 1.83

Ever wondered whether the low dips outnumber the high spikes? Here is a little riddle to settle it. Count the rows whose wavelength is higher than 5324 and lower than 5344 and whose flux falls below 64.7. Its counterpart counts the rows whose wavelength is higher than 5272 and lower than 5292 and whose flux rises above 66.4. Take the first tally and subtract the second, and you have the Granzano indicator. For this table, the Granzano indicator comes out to 0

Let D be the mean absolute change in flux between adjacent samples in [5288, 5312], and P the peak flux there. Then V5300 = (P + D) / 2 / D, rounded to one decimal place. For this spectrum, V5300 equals 7.6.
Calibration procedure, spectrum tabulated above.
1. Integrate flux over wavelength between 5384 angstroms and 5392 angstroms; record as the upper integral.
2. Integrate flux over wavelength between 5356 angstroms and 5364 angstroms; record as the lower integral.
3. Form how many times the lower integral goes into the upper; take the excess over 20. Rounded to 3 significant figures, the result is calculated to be -19.1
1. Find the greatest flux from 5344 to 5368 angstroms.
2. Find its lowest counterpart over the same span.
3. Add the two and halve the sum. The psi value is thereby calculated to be 69.9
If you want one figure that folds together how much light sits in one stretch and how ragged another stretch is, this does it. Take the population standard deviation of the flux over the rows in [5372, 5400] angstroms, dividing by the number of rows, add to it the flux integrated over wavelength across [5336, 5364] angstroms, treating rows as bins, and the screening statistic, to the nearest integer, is 1936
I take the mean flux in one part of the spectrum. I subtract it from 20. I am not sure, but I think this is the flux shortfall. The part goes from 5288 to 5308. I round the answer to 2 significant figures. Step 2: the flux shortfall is -48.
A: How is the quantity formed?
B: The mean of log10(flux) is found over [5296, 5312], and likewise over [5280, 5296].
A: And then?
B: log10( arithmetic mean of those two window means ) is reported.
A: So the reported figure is 0.263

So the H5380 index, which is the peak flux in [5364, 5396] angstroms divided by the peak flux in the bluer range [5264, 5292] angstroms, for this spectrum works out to 0.94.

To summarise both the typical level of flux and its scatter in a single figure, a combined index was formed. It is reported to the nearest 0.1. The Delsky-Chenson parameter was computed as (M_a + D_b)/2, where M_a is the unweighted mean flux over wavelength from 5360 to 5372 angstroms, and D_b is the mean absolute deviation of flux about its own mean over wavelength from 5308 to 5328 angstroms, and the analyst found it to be 35.0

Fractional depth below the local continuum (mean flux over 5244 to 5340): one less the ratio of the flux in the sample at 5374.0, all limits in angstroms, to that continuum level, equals -0.019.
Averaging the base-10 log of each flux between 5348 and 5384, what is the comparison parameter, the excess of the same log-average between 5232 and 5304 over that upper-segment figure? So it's -0.035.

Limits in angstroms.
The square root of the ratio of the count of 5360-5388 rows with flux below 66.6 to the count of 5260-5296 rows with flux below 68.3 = 0.63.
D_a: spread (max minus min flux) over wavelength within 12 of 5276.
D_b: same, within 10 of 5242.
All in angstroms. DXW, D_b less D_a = -22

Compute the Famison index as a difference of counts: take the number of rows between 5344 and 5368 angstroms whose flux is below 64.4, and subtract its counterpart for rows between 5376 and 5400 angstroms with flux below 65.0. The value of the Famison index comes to -2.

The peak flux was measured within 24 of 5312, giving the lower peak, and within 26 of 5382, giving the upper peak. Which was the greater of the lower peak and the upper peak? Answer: 75.1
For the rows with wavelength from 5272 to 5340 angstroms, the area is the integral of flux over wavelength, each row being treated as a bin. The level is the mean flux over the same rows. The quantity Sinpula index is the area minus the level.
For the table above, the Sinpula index 4504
